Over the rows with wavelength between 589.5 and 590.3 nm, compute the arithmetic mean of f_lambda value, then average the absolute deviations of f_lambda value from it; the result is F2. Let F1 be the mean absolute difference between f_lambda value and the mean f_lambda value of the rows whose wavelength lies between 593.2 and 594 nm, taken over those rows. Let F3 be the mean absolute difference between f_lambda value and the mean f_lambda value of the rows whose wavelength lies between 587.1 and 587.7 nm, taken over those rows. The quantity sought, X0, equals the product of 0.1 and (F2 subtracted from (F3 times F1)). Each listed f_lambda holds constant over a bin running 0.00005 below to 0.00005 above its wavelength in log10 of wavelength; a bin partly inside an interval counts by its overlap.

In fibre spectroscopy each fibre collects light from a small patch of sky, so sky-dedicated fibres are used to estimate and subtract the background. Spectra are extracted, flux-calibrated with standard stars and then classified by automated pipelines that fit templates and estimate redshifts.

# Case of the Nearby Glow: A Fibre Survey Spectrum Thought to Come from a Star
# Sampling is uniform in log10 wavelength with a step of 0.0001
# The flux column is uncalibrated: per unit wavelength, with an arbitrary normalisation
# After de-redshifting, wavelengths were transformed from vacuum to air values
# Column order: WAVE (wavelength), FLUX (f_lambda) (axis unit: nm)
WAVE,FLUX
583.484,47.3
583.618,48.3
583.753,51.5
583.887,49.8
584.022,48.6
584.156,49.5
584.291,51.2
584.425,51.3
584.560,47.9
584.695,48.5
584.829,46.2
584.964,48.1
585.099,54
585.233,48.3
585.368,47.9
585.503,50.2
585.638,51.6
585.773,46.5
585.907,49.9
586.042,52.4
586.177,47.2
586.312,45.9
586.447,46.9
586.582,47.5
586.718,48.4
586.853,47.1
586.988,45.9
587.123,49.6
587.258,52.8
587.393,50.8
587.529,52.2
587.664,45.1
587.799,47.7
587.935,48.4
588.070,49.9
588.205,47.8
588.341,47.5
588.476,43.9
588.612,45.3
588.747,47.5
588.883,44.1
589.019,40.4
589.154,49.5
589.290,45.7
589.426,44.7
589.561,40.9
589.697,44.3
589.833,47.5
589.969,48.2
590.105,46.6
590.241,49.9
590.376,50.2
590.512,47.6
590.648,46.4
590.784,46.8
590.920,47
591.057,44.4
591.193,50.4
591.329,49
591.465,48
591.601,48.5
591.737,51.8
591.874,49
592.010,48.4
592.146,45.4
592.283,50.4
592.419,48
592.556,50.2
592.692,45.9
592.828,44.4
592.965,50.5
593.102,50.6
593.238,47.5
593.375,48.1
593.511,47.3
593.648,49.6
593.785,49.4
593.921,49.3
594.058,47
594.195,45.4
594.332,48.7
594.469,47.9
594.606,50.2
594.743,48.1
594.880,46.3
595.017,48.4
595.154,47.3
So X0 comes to -0.04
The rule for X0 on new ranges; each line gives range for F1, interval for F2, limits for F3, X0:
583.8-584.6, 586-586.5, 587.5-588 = -0.01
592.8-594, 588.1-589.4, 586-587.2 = 0.02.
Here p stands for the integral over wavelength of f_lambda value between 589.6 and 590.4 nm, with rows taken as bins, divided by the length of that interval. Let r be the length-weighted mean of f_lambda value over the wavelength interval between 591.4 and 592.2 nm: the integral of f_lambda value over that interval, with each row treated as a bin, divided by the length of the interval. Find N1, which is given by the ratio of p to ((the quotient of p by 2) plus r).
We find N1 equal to 0.66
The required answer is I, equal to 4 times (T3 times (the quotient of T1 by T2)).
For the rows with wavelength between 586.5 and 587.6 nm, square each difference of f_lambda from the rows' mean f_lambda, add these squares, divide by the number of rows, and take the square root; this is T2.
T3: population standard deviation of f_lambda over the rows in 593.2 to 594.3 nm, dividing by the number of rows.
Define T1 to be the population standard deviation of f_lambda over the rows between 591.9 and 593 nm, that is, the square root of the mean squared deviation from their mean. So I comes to 5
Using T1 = 2.27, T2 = 2.3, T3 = 1.4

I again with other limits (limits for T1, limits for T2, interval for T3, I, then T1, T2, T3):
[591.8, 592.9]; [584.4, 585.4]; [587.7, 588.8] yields 6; 2.10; 2.3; 1.7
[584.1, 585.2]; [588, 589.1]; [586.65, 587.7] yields 9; 2.31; 2.8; 2.7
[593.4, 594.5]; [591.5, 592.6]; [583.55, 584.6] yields 4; 1.37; 1.8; 1.3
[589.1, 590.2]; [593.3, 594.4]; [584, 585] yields 12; 2.51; 1.4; 1.6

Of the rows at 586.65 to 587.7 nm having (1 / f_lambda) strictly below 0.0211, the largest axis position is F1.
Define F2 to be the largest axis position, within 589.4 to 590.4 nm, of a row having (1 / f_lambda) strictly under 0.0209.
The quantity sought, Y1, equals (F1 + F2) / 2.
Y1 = 588.95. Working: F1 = 587.529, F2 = 590.376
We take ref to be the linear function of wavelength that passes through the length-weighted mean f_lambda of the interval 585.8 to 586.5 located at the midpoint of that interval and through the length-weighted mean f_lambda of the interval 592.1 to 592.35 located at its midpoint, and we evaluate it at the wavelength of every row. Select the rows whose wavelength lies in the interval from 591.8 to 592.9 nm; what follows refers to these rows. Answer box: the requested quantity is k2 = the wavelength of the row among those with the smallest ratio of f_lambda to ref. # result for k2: 592.828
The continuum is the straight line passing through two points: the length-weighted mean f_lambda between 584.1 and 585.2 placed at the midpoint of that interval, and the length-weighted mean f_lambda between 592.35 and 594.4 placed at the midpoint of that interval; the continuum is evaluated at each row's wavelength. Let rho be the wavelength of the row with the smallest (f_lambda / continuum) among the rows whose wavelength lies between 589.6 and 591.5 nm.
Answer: 589.697 nm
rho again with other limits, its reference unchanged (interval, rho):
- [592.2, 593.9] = 592.828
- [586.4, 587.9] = 587.664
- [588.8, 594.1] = 589.019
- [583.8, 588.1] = 587.664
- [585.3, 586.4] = 586.312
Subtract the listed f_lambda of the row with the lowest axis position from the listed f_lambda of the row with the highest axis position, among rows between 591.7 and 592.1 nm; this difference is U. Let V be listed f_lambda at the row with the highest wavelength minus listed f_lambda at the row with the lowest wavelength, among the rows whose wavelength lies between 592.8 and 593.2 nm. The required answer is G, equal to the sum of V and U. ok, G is 2.8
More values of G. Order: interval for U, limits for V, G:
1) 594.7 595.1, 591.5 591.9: 0.8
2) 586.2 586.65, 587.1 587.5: 2.8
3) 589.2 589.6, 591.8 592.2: -8.4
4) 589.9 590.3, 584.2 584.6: -1.6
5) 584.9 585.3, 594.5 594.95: -3.7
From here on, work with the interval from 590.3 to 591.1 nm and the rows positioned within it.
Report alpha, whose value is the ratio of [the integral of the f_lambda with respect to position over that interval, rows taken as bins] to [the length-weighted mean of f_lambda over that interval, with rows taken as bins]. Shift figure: 0.80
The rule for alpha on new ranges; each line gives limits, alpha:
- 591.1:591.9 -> 0.80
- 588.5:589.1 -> 0.60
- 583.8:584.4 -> 0.60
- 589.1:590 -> 0.90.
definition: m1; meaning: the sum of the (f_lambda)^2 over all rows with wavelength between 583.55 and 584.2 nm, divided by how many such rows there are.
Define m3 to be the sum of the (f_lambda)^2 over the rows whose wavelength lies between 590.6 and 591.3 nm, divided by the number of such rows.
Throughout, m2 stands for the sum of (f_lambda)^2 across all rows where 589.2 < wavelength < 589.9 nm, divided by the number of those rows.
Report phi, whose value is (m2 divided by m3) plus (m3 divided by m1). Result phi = 1.80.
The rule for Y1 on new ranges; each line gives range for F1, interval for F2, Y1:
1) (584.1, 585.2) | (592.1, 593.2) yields 589.10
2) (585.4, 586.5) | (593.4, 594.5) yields 590.26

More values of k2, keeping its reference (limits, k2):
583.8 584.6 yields 584.560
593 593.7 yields 593.511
